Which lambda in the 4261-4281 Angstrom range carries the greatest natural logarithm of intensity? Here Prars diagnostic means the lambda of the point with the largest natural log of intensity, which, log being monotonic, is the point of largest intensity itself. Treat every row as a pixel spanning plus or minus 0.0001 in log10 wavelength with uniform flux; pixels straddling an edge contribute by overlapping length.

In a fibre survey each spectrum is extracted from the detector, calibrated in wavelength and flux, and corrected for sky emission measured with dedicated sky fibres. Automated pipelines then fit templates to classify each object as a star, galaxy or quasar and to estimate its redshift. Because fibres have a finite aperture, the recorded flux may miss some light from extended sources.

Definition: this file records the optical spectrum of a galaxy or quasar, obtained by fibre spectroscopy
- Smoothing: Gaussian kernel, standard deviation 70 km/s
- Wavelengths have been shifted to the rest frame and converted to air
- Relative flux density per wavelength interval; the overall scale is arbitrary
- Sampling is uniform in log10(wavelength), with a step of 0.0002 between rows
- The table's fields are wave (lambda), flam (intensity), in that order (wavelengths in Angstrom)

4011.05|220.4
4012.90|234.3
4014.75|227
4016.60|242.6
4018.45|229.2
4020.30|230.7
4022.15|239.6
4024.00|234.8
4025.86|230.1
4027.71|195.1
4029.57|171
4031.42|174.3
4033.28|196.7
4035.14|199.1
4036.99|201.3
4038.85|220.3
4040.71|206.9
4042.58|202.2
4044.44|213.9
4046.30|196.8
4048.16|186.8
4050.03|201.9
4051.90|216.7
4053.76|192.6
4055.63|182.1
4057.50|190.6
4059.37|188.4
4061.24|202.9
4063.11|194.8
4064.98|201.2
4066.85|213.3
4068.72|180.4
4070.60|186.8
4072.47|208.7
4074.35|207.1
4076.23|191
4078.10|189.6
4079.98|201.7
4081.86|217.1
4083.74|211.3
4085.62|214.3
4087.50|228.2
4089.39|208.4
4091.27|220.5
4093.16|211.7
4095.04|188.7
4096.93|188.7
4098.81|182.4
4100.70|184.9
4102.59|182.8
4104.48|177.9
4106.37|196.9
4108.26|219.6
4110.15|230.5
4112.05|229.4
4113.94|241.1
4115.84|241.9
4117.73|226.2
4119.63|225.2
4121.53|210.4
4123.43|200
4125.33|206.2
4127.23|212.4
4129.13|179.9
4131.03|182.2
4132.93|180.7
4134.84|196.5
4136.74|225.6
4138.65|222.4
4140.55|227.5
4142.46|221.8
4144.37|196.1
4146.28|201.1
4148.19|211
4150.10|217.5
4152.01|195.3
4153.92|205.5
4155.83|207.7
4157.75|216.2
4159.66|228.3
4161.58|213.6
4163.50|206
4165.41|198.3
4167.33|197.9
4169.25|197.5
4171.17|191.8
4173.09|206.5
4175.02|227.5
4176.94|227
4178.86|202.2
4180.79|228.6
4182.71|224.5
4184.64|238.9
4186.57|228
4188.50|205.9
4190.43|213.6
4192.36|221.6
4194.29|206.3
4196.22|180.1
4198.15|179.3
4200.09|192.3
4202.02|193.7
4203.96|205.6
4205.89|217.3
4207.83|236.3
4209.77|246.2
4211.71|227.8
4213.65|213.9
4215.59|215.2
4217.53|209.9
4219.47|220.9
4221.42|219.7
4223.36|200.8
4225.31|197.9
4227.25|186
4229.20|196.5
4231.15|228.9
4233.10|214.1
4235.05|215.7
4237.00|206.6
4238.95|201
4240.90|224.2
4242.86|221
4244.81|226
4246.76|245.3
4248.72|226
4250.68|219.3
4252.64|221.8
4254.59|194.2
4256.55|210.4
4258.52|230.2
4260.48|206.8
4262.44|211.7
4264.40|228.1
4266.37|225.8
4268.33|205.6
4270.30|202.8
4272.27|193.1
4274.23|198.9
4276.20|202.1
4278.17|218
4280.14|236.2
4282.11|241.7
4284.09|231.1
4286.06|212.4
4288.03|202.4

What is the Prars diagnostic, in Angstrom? 4280.14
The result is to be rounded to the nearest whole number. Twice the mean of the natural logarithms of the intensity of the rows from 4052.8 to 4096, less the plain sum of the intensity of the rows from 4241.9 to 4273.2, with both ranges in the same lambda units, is -3457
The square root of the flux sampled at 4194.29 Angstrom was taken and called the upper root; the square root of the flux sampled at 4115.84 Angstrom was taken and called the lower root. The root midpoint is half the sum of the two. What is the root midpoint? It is 15.0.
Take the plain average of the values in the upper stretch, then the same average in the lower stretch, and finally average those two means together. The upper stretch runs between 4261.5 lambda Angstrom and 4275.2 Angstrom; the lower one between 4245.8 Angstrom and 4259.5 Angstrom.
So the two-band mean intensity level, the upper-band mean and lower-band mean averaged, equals 215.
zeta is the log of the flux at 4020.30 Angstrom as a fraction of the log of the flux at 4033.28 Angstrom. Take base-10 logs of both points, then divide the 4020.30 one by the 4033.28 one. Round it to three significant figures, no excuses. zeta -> 1.03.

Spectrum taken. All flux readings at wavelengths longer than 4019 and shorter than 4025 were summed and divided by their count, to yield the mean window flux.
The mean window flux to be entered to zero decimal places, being 235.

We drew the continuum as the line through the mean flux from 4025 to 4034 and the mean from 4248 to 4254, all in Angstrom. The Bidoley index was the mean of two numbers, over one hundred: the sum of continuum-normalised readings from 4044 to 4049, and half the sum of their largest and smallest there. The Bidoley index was 0.0204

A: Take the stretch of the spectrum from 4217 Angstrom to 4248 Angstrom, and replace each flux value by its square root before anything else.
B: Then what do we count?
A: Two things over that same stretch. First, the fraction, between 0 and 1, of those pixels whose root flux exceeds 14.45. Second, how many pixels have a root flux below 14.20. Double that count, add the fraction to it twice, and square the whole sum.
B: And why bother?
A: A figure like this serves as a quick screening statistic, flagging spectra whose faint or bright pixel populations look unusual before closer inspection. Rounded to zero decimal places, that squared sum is 127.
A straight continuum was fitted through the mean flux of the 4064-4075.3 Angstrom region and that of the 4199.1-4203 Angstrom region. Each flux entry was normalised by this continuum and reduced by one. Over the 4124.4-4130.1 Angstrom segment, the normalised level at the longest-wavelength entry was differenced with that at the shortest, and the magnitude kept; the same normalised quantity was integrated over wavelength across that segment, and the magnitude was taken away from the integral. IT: -0.05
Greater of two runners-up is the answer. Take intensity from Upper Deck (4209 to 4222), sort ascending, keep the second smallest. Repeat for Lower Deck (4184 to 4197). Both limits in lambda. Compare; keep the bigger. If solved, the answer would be 214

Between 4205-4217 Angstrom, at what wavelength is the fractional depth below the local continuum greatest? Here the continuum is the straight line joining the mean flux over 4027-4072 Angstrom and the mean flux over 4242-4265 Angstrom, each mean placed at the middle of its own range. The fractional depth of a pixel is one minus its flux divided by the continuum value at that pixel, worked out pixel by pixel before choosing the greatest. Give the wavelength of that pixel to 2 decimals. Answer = 4213.65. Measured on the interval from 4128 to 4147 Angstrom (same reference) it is 4129.13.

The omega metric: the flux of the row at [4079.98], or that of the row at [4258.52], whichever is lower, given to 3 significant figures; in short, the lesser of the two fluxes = 202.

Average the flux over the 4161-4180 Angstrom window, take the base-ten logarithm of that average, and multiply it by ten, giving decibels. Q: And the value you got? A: 23.2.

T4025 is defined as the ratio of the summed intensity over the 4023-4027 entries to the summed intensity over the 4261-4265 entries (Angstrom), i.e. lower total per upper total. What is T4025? 1.06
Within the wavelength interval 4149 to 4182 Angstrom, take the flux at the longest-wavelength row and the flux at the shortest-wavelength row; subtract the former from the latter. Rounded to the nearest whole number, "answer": -11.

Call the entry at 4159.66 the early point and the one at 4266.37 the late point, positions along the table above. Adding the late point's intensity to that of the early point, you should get 454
